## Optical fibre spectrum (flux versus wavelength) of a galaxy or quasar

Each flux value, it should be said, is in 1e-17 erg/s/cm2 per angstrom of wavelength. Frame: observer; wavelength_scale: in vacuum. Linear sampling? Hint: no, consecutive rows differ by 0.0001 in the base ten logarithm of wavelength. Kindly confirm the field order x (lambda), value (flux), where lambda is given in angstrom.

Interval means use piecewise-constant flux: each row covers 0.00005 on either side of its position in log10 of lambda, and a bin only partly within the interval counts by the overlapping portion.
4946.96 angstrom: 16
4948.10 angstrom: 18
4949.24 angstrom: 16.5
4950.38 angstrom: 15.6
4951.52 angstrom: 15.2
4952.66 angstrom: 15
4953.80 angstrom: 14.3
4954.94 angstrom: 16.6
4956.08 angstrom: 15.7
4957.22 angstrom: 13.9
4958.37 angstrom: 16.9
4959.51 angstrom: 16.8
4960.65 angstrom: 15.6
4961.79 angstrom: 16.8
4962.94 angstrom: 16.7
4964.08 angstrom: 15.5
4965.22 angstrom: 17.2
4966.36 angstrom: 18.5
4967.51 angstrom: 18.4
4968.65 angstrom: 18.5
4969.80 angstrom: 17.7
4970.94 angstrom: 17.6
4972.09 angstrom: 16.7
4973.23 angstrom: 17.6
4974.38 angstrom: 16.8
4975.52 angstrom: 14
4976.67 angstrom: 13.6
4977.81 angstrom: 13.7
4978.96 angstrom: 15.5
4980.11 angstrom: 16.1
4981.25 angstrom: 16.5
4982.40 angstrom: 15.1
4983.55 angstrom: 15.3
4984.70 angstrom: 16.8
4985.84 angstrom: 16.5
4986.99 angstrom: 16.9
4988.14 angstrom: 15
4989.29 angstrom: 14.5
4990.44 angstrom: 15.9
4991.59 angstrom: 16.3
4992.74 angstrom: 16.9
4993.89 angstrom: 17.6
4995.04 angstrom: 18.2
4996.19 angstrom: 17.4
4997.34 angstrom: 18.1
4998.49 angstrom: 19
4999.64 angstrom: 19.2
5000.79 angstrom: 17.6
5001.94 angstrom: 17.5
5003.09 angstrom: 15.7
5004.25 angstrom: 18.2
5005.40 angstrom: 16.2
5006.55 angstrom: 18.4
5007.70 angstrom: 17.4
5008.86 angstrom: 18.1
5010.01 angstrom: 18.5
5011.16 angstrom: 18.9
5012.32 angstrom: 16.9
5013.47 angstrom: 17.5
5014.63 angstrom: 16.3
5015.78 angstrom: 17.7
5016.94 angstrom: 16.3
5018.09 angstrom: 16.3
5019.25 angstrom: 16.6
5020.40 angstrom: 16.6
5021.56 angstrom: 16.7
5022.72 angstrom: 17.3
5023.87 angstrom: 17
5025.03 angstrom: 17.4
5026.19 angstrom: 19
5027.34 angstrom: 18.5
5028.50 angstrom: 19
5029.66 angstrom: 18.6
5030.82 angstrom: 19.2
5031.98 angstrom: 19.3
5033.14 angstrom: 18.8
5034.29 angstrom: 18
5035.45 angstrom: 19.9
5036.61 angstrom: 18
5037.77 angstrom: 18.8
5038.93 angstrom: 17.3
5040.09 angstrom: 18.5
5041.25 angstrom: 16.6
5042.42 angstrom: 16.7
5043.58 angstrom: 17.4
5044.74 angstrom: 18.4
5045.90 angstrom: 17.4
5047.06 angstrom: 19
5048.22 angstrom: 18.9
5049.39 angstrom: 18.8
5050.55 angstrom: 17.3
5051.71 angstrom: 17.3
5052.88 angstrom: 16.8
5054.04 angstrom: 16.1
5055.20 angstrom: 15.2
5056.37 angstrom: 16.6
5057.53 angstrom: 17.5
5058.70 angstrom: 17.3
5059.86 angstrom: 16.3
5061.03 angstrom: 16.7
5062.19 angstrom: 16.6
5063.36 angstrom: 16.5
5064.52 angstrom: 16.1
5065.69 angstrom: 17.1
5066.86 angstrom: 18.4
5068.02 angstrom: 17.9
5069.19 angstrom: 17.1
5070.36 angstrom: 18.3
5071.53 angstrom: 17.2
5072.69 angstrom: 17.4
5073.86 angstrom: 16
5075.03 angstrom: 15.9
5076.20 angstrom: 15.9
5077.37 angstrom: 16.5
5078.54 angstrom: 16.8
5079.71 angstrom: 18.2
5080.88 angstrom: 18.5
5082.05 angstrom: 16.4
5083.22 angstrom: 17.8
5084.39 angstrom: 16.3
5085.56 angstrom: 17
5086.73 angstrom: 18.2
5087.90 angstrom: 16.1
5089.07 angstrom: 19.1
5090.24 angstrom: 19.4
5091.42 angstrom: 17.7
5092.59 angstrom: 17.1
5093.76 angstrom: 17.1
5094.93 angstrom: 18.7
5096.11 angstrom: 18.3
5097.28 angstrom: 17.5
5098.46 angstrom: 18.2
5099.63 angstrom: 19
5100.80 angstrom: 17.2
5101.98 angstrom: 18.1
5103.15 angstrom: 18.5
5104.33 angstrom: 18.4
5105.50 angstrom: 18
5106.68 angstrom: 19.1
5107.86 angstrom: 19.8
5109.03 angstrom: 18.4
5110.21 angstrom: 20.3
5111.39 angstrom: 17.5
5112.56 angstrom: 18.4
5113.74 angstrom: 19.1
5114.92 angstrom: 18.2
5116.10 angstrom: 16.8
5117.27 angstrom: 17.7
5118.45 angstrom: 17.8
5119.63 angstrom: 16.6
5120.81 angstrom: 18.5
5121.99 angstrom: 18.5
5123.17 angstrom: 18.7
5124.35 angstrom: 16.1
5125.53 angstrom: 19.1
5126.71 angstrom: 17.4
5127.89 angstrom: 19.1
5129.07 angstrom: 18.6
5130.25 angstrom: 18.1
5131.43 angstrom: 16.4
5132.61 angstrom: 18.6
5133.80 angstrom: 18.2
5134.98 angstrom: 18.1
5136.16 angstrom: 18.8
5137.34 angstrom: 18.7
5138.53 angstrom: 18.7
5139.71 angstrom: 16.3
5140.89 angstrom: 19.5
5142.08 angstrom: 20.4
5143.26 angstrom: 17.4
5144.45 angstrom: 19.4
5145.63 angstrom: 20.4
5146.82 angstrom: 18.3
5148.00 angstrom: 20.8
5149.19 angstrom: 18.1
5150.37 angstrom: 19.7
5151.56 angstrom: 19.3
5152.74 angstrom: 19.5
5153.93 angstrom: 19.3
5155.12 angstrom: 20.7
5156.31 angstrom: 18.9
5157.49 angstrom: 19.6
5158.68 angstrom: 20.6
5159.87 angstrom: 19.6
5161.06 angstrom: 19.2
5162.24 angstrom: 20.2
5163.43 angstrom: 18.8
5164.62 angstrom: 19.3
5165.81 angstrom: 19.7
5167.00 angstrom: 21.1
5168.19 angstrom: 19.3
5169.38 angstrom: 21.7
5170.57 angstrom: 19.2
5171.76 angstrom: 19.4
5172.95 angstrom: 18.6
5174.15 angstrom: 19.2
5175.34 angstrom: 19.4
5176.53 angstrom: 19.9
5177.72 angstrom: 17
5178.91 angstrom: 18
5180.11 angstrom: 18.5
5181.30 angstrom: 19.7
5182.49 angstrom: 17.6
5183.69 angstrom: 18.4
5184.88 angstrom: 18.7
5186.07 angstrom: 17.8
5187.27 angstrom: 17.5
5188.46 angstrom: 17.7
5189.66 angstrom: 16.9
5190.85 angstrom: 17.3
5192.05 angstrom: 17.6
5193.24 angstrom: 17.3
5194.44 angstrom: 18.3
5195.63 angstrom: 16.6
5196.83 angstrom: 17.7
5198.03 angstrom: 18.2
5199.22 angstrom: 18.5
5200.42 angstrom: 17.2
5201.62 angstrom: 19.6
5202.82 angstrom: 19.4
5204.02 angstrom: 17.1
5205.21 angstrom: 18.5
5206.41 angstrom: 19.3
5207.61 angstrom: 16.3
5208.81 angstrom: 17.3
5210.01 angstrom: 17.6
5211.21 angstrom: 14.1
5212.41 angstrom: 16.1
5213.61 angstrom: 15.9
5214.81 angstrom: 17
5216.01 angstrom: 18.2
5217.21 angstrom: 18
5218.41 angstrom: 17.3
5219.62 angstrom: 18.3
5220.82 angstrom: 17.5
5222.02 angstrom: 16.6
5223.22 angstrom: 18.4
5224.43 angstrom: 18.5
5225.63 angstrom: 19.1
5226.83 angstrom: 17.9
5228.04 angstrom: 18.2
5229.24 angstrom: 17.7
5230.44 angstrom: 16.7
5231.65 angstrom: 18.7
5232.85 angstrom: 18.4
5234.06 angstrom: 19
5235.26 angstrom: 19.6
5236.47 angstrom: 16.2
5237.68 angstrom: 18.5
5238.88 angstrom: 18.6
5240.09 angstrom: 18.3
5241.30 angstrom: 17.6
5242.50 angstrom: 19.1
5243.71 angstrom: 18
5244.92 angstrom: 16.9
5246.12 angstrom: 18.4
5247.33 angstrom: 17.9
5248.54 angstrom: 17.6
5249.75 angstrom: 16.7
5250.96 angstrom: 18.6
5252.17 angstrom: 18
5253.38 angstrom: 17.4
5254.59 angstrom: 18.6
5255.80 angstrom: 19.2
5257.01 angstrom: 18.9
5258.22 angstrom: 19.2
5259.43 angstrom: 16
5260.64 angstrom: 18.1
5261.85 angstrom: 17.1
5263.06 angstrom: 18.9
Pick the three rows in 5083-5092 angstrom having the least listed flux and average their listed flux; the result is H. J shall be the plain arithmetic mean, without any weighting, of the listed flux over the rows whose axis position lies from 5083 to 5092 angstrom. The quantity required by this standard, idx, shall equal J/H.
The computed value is 1.07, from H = 16.5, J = 17.7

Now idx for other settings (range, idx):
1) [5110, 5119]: 1.05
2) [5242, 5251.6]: 1.05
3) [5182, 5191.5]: 1.03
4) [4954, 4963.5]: 1.07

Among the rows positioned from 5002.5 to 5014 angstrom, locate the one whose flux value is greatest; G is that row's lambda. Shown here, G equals 5011.16 angstrom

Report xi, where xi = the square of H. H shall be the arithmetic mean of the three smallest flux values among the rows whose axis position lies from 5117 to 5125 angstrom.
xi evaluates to 282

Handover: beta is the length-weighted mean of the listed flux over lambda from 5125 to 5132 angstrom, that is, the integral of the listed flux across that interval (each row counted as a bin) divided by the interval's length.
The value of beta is 18.1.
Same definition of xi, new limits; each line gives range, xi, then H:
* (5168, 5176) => 361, 19.0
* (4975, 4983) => 190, 13.8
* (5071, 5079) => 254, 15.9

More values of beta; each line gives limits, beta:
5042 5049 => 18.0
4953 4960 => 15.7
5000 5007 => 17.3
